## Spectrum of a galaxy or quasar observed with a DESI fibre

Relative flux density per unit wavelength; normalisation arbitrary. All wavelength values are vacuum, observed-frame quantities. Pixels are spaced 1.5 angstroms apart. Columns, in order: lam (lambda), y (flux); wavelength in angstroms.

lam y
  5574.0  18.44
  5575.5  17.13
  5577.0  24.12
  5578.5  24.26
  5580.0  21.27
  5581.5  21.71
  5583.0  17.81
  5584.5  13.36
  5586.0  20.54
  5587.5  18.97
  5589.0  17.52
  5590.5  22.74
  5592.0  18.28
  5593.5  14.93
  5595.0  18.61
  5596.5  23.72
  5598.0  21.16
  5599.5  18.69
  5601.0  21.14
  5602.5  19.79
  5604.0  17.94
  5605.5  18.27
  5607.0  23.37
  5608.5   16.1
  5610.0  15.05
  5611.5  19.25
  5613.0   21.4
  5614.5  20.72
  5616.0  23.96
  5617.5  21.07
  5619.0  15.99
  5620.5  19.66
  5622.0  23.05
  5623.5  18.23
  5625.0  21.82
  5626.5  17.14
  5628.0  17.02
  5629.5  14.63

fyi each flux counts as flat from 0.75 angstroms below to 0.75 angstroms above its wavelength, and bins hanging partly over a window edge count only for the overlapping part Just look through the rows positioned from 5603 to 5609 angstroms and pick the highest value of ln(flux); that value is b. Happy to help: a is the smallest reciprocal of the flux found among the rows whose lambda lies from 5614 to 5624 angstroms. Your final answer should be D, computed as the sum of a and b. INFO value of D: 3.19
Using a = 0.0417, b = 3.15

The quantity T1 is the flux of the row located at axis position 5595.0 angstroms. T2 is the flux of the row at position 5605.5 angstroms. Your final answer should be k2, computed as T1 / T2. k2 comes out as 1.02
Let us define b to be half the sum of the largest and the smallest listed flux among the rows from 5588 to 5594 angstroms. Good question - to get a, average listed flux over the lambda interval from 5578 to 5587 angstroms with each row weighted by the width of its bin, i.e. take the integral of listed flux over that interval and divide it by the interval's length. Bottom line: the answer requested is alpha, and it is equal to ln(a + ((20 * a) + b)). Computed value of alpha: 6.07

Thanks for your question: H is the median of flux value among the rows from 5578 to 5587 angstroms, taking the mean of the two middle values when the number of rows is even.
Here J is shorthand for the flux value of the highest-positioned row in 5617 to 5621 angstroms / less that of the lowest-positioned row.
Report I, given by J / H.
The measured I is -0.07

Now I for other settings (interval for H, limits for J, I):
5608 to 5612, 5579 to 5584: -0.21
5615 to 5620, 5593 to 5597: 0.42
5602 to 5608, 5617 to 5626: 0.04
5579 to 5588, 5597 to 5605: -0.16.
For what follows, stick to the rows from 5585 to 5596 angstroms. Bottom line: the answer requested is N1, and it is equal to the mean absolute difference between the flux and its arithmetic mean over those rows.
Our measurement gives 1.67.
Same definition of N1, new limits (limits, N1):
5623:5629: 1.63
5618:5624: 2.12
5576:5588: 2.66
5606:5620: 2.72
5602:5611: 2.11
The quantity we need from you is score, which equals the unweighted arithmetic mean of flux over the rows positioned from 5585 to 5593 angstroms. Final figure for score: 19.6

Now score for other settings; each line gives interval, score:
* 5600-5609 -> 19.4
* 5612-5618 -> 21.8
